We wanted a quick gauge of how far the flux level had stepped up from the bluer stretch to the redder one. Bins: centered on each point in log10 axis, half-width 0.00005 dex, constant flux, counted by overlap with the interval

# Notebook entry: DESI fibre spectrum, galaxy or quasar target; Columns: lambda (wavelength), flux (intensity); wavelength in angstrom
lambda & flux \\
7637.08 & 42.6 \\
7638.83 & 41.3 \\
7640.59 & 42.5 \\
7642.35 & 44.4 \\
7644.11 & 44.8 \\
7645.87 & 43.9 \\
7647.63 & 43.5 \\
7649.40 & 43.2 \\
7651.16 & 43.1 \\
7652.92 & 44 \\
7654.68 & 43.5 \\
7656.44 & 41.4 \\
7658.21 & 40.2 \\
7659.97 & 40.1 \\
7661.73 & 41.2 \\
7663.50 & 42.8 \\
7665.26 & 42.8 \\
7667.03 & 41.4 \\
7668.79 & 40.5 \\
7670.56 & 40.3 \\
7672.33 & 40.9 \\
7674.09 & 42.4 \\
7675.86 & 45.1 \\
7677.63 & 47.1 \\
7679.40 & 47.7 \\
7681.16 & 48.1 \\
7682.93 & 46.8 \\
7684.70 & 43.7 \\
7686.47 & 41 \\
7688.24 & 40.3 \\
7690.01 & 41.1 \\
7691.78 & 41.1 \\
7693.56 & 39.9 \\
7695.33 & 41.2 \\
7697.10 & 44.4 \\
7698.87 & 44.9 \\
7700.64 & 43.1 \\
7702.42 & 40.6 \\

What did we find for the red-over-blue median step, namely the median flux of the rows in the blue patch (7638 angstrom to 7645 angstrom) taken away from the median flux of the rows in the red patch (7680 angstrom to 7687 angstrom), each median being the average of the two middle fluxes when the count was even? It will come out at 1.8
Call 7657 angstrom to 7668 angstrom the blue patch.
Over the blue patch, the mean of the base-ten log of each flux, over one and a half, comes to 1.08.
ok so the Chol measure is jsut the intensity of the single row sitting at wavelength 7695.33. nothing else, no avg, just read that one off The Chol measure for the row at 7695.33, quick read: 41.2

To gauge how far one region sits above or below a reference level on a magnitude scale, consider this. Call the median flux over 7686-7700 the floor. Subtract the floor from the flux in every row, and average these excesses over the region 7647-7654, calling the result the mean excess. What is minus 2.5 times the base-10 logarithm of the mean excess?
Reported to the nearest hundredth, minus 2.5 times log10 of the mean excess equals -0.93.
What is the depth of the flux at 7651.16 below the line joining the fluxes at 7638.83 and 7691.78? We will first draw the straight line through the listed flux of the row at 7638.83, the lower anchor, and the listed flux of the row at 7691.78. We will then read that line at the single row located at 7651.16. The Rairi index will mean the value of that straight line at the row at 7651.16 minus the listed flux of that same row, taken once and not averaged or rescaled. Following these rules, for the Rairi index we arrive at -1.8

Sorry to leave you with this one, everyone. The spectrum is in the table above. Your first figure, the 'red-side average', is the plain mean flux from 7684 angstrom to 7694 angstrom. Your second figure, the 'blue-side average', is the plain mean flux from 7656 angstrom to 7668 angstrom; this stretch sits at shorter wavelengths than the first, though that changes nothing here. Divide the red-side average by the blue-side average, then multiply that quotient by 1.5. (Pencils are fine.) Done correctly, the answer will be 1.49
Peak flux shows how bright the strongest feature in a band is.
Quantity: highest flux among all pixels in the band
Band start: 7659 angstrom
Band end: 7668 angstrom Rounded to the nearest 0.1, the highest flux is 42.8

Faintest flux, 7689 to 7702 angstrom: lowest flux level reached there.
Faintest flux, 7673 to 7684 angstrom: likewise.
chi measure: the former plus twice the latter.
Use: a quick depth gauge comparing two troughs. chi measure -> 125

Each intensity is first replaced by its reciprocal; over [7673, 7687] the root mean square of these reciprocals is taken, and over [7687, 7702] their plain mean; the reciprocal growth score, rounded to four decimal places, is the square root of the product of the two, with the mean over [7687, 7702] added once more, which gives 0.0469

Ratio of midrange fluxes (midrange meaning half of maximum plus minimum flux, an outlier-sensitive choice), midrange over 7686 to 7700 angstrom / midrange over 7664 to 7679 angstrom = 0.97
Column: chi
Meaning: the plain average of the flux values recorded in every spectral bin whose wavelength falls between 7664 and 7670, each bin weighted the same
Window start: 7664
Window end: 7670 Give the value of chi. 41.6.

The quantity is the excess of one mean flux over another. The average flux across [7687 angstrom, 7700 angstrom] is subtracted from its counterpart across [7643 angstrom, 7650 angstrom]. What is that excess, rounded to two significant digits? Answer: 2.0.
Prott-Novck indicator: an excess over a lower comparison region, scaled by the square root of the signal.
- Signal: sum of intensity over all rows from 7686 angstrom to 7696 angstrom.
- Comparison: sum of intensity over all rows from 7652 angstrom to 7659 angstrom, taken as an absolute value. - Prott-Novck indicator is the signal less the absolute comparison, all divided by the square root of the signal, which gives 5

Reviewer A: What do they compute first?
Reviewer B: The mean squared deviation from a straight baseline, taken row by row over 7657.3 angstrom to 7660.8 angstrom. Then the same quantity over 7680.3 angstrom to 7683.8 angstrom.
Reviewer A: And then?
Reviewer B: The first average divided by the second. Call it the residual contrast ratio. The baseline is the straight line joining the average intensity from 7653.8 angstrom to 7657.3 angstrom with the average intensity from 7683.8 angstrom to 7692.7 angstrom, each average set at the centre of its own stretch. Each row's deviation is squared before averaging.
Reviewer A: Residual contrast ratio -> 0.14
